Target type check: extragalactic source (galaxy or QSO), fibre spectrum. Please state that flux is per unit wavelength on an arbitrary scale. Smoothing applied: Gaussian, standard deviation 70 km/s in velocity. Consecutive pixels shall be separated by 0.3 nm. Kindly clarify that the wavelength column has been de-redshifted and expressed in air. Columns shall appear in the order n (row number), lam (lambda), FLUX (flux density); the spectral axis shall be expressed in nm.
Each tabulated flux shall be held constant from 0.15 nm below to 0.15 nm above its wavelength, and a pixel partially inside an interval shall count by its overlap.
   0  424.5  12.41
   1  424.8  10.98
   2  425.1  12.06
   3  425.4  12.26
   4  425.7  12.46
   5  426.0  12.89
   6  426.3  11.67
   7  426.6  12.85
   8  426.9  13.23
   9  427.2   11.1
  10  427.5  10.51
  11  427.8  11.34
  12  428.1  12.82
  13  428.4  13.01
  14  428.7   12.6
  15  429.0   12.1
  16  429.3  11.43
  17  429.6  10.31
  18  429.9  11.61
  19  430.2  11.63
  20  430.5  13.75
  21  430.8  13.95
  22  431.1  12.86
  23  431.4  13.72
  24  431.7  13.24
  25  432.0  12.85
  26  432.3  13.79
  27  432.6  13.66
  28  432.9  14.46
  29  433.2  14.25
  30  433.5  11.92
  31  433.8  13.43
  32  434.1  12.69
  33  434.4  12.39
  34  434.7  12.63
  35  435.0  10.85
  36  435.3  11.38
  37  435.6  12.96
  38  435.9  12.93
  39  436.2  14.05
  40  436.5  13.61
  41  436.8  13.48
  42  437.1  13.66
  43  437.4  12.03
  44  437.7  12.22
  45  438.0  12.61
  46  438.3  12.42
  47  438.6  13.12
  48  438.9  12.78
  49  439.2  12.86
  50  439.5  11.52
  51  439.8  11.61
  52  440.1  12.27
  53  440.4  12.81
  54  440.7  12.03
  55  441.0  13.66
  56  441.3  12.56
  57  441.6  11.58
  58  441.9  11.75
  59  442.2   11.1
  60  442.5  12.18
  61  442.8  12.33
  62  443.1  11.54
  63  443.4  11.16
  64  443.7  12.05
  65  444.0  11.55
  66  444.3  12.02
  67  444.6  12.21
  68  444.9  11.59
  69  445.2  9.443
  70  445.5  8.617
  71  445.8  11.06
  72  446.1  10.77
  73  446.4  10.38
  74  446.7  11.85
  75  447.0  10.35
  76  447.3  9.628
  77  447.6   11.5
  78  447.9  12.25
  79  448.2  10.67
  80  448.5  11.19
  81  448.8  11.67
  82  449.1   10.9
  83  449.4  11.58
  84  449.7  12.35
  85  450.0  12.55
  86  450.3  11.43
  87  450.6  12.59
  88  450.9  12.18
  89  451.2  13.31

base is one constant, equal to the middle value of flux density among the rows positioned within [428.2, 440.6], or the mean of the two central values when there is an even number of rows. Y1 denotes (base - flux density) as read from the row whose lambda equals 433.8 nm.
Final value -0.6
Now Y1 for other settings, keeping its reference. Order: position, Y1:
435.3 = 1.4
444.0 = 1.3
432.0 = 0.0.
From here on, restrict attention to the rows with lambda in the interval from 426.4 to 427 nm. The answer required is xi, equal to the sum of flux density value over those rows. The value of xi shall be 26.1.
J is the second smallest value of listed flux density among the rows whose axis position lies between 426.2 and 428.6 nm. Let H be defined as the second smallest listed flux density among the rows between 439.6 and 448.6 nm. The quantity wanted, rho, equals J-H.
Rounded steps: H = 9.443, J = 11.1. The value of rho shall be 1.7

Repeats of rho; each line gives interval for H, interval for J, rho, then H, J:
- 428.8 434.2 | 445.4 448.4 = -1.8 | 11.43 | 9.628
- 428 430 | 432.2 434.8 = 1.0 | 11.43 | 12.39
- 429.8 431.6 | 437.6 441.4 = 0.0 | 11.63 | 11.61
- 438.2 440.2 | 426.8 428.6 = -0.5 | 11.61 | 11.1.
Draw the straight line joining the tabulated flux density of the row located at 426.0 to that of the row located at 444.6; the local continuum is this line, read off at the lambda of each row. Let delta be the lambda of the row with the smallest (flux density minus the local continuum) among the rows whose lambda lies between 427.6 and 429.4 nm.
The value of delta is 427.8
